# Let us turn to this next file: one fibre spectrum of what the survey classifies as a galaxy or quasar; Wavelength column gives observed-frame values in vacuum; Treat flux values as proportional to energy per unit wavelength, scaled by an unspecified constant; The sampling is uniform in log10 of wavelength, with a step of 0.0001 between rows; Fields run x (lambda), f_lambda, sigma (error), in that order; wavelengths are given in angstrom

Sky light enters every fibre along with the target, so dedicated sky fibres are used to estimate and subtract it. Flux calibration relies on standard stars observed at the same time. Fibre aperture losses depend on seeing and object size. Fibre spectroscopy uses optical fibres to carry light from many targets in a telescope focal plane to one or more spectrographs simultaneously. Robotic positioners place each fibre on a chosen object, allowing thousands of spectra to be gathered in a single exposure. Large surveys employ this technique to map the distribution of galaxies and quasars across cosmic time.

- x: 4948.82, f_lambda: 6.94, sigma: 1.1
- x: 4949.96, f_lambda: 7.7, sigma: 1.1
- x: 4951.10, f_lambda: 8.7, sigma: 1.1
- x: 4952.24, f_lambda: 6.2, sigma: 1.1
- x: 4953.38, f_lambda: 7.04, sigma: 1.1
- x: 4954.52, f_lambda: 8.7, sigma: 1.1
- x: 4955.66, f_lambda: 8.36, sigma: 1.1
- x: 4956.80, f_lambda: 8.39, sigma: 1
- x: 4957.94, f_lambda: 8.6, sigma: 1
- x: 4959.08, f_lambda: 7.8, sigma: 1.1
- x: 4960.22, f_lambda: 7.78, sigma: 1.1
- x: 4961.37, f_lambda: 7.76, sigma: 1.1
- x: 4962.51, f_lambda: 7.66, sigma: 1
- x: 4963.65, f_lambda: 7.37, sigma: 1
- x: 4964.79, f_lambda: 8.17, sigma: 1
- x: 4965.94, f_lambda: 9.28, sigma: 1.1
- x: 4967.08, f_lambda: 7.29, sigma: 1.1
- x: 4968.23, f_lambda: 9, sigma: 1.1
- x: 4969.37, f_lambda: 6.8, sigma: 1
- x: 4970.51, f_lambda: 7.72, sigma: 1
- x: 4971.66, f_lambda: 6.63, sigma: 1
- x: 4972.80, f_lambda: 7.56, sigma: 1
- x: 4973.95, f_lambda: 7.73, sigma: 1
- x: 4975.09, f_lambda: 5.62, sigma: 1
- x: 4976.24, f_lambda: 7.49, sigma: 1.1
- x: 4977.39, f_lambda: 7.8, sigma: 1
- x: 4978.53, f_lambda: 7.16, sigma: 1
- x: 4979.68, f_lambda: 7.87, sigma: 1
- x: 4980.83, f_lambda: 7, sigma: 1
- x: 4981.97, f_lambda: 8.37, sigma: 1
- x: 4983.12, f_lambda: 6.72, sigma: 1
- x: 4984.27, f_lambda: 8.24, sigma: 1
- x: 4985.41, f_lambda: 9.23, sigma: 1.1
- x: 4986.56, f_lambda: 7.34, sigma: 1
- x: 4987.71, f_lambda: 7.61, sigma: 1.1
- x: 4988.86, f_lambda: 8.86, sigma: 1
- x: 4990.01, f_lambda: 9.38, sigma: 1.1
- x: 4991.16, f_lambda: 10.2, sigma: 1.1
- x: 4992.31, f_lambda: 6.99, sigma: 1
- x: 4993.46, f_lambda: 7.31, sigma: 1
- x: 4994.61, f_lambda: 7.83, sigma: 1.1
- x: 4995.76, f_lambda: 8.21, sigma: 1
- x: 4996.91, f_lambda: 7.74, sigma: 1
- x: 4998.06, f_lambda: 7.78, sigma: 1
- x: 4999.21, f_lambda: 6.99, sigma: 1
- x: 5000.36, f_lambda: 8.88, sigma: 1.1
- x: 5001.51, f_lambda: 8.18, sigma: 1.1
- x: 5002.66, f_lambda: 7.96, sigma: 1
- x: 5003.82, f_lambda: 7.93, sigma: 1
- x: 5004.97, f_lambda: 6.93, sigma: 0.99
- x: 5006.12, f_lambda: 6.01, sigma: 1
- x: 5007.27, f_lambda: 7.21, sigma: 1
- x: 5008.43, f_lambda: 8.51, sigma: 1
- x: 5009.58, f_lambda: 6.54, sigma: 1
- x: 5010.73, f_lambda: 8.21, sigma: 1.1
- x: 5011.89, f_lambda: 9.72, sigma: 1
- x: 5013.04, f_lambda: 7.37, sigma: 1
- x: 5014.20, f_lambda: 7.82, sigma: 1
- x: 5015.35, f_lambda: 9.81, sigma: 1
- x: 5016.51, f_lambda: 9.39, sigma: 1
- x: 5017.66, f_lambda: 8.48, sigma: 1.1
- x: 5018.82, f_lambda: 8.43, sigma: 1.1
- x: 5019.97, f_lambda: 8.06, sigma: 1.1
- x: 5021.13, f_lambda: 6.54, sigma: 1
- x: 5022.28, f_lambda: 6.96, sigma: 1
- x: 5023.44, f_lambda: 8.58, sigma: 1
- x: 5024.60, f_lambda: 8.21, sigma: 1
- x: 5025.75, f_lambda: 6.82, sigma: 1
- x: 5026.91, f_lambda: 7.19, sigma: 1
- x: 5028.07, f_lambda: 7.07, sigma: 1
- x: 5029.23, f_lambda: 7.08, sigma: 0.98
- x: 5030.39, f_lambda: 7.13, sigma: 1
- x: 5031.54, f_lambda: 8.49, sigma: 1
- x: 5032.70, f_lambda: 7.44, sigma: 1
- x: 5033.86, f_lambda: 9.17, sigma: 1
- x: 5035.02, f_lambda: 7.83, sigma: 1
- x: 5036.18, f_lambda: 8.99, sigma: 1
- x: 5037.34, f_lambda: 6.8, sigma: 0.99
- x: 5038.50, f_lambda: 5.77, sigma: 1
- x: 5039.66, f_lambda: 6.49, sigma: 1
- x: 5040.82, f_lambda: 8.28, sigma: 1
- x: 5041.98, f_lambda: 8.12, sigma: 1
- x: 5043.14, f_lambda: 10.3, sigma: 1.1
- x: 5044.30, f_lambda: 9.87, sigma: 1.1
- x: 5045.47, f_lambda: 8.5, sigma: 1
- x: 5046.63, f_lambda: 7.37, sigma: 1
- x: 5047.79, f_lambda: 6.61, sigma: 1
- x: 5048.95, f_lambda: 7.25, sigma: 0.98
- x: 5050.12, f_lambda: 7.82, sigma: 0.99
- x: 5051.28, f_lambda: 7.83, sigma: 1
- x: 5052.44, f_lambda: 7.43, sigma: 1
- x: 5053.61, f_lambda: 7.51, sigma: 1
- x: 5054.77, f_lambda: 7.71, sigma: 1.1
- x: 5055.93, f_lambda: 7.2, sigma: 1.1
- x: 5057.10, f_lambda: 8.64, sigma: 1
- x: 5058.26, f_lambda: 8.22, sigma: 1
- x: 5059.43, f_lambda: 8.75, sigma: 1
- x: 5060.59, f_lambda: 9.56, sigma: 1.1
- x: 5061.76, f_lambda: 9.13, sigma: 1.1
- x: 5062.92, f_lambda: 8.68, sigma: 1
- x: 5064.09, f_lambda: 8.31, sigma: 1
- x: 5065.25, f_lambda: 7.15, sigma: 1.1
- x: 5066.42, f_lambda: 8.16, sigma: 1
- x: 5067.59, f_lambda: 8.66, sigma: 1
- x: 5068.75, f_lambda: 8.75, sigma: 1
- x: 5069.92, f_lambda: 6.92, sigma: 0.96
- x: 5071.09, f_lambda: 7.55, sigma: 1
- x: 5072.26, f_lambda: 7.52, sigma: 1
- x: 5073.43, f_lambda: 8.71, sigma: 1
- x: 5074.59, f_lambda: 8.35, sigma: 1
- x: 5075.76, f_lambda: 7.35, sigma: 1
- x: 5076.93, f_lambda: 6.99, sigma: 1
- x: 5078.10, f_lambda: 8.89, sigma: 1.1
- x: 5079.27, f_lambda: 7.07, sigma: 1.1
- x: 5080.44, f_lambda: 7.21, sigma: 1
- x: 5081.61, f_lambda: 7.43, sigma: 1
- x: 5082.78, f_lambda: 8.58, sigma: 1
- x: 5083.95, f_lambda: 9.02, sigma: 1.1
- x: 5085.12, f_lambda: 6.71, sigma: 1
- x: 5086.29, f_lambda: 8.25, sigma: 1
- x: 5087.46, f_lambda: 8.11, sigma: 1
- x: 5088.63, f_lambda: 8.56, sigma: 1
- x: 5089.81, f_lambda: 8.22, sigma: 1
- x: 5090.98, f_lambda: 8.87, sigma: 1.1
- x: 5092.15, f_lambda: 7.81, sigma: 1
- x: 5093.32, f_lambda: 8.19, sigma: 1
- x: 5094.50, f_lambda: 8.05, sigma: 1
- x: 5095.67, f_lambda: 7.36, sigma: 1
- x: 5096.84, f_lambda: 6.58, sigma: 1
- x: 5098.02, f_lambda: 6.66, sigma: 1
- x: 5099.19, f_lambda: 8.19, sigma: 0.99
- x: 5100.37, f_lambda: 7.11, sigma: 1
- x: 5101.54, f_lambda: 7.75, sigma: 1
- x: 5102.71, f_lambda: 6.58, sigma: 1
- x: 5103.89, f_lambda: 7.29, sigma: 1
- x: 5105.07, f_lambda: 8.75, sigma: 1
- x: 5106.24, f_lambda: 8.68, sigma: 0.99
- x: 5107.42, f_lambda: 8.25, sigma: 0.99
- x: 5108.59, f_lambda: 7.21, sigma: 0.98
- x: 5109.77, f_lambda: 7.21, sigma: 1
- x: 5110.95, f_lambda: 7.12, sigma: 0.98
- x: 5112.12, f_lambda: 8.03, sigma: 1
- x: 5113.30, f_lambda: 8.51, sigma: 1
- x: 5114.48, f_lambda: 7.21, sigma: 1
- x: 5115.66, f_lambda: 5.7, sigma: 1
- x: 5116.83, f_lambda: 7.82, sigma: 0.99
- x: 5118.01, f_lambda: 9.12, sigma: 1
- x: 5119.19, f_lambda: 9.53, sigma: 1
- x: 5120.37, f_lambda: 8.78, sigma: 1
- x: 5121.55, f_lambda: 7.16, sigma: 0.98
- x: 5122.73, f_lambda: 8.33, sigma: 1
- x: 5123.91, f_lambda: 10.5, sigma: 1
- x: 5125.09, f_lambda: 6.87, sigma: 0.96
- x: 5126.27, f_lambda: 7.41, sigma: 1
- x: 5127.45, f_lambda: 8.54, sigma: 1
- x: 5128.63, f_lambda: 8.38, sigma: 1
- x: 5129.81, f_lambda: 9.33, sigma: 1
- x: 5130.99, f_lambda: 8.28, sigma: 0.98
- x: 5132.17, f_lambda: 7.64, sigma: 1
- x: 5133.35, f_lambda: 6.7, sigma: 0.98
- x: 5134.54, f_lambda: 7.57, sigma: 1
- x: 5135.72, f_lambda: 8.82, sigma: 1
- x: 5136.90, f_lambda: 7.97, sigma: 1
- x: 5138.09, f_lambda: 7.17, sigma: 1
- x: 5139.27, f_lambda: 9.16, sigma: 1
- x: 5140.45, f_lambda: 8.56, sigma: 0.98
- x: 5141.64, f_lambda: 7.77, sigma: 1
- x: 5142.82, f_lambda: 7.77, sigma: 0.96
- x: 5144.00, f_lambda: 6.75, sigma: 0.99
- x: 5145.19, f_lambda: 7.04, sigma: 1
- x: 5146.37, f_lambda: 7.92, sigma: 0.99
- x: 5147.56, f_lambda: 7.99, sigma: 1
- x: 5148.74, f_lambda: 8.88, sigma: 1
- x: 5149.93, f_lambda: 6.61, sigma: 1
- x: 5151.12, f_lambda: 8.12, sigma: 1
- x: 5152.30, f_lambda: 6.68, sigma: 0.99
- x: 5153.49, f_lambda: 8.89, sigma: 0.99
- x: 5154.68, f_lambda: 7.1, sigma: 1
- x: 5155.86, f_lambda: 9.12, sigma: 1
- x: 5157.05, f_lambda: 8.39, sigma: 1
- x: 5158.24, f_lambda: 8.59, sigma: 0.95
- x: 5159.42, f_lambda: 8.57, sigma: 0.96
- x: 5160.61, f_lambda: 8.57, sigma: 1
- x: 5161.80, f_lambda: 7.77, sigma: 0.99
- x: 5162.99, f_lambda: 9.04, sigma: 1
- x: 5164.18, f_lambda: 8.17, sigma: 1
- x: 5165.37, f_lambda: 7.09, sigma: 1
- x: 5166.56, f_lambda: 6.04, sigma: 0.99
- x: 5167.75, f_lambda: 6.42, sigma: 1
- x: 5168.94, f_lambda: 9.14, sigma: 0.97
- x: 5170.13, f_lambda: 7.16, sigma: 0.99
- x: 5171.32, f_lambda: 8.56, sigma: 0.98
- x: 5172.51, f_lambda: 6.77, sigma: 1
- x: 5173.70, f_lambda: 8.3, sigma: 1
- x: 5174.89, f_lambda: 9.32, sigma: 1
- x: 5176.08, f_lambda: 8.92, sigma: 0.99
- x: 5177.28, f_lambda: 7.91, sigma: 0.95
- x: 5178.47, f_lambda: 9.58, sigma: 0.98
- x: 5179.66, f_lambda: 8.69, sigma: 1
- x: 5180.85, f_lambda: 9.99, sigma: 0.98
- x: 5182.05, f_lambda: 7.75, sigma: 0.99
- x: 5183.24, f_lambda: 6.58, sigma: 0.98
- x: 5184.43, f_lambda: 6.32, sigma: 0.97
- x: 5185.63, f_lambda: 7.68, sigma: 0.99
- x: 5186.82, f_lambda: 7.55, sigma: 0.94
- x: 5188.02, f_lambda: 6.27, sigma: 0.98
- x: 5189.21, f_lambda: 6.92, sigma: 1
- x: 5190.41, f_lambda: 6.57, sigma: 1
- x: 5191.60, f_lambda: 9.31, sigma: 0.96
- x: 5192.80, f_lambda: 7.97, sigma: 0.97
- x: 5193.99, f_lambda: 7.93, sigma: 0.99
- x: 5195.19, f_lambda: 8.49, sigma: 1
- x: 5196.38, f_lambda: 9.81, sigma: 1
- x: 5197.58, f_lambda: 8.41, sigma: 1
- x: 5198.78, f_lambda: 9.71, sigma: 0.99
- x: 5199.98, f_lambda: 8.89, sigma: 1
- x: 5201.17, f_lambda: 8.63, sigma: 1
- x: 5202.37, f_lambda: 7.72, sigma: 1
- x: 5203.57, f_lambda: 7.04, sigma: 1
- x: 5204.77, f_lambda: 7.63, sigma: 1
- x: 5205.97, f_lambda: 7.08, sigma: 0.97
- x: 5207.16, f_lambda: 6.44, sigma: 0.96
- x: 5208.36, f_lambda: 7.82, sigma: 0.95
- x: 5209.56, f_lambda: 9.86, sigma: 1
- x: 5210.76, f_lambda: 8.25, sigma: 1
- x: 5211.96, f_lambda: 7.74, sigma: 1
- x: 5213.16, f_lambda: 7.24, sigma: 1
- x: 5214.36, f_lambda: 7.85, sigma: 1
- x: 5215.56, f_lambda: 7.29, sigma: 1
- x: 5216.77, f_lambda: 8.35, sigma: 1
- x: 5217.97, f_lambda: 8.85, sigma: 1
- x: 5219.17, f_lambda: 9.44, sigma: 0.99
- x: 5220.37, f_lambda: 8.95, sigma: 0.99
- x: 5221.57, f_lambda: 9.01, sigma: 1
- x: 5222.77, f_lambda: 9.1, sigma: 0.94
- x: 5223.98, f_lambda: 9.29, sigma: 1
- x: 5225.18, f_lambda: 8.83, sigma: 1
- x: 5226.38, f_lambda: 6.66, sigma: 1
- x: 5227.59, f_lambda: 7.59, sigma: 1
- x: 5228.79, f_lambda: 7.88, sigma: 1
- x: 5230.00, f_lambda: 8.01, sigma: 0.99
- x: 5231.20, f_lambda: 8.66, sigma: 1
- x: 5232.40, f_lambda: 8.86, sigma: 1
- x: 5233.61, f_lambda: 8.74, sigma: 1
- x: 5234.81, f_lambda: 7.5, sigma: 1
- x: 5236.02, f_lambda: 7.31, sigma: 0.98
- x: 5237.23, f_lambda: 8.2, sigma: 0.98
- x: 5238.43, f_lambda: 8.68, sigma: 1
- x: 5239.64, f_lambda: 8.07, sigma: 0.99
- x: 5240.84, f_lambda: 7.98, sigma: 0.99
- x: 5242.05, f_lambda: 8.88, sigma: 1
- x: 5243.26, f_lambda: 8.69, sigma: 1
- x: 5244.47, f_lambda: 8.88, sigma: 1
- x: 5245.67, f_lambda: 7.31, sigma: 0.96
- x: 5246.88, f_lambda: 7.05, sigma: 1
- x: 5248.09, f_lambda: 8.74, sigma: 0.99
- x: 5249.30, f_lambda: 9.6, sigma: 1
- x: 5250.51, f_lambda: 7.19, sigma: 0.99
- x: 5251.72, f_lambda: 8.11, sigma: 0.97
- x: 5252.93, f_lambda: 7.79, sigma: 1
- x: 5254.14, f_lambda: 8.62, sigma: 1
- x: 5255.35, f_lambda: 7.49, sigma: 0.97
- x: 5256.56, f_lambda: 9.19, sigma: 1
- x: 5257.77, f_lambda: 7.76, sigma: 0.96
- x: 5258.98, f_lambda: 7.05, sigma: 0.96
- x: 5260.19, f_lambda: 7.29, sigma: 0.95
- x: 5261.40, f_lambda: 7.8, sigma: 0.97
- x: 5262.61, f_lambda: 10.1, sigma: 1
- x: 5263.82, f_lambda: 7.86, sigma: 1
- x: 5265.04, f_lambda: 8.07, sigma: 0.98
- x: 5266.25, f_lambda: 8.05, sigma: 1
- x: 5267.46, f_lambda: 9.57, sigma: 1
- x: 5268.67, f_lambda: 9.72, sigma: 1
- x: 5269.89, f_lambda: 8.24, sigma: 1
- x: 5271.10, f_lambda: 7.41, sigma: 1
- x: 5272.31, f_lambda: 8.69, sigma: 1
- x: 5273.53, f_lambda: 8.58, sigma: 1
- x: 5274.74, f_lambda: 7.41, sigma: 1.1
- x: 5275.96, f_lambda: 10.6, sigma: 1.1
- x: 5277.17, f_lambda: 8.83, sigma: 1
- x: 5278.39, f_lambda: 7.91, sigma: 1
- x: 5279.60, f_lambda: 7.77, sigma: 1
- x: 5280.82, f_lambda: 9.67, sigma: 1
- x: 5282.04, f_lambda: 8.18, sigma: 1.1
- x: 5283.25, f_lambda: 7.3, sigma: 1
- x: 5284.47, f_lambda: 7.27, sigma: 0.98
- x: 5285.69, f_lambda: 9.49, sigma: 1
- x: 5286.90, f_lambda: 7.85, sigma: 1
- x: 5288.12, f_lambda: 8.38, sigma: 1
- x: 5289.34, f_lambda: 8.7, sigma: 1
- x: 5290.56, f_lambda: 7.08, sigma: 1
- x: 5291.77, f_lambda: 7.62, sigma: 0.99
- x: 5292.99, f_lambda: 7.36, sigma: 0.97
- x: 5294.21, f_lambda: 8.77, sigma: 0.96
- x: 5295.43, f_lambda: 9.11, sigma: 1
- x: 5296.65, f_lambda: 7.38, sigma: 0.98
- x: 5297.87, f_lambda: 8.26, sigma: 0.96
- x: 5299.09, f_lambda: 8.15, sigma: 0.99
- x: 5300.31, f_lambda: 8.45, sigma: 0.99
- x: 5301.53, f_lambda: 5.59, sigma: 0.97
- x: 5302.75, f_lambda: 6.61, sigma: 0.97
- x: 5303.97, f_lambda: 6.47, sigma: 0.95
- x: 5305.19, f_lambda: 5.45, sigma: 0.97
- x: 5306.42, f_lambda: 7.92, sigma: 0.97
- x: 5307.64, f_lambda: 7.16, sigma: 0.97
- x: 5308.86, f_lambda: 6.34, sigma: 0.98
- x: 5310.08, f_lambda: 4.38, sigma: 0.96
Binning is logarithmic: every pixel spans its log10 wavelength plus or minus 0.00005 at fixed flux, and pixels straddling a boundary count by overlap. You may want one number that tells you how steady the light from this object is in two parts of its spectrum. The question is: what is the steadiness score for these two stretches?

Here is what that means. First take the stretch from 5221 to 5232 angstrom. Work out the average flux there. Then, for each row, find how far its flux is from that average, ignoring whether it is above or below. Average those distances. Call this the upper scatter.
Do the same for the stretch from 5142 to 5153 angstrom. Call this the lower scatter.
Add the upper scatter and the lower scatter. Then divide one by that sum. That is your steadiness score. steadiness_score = 0.72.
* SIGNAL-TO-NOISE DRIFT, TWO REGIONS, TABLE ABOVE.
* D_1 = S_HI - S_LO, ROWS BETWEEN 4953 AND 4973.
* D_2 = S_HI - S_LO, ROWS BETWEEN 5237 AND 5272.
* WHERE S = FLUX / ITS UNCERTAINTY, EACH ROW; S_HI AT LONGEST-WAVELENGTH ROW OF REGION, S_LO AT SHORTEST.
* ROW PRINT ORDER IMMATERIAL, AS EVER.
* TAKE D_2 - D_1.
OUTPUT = -2.1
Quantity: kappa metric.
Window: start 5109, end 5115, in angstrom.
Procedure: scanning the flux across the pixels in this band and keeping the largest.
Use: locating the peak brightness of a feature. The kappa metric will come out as 8.51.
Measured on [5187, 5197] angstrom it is 9.81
